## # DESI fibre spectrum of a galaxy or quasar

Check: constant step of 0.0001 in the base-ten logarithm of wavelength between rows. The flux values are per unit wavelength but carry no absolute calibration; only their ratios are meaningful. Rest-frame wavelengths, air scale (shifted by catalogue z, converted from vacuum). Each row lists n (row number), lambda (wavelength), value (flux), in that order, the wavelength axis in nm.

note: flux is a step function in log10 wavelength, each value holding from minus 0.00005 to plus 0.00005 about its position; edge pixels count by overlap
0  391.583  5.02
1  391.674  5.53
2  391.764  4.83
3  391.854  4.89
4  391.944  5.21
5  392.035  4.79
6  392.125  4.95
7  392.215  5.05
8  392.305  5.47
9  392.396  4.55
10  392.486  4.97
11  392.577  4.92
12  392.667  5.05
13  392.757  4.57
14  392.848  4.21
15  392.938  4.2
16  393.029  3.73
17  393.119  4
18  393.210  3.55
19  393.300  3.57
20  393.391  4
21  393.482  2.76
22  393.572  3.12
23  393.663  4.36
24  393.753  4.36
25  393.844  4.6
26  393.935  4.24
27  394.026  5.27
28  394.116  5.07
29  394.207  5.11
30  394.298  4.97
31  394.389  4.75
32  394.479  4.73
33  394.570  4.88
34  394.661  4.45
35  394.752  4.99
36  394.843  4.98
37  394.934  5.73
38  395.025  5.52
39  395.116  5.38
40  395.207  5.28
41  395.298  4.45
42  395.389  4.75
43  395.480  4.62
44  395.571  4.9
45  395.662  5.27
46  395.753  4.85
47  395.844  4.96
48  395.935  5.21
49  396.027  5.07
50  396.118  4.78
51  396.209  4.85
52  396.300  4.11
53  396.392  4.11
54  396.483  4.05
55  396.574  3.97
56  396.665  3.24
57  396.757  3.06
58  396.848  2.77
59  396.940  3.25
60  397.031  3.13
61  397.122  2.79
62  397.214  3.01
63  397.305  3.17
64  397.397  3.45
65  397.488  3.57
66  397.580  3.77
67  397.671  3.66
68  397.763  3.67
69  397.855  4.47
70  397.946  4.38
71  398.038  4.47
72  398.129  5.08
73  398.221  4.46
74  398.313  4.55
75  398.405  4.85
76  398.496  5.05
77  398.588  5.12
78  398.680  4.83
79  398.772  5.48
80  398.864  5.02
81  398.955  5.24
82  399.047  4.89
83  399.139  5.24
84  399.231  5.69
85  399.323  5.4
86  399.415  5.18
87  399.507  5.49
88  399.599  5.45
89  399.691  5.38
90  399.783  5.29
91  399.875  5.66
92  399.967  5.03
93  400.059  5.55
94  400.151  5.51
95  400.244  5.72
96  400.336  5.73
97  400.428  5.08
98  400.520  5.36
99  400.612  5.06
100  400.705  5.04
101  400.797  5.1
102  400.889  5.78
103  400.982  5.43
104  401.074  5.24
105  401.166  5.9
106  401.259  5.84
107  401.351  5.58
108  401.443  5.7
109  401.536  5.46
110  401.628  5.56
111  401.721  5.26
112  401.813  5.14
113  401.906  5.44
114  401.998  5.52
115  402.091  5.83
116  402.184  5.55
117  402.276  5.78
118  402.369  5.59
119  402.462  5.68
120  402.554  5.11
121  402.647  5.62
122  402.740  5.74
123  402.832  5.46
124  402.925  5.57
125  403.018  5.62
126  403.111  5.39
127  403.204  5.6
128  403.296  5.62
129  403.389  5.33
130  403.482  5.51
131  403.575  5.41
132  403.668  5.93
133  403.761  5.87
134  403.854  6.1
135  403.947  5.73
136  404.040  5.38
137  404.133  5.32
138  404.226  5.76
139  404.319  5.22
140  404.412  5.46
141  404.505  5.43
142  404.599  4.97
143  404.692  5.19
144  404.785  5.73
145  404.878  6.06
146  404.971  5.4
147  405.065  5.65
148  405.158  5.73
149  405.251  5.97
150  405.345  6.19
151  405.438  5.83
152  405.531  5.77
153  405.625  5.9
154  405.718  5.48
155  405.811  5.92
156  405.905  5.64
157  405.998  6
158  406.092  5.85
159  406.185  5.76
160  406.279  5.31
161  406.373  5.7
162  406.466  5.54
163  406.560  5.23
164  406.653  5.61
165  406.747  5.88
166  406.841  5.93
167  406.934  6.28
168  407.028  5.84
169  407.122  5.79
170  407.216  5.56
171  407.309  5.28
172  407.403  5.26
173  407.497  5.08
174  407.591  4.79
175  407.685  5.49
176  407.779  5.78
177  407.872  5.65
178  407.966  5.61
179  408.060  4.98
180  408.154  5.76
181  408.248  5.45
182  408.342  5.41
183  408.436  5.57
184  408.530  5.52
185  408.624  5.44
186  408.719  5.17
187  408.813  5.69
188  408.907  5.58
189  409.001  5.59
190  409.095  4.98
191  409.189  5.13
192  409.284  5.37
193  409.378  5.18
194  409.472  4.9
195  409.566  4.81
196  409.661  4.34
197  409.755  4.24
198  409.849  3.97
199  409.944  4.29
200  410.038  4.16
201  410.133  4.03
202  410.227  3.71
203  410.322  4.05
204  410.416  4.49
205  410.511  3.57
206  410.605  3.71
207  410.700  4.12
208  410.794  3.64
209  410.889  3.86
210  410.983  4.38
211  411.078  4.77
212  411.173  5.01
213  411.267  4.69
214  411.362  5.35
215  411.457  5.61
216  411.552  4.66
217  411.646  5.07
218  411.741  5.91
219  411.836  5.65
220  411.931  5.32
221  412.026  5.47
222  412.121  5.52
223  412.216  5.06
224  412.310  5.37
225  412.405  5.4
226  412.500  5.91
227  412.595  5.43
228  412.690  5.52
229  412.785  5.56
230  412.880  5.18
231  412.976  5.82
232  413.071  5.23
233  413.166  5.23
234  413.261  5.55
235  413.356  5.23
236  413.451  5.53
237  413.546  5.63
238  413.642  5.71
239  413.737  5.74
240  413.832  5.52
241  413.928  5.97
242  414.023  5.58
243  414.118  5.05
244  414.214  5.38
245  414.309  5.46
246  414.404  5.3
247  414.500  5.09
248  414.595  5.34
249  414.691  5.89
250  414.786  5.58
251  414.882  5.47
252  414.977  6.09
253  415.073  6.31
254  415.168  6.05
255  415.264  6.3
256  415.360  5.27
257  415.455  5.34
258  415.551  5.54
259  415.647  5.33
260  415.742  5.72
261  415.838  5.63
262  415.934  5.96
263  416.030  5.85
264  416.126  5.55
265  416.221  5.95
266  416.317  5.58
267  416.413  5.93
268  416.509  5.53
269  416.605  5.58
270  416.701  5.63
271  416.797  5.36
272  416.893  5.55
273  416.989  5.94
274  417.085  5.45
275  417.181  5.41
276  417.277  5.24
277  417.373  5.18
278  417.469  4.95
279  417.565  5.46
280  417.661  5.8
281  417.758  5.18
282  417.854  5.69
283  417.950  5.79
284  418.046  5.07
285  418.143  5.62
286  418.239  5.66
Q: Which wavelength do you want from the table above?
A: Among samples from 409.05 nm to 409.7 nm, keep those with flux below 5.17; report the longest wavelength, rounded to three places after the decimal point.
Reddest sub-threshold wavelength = 409.661 nm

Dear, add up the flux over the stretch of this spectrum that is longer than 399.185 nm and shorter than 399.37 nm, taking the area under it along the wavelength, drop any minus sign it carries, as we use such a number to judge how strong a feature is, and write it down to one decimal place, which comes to 1.0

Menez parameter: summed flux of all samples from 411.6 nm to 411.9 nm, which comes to 16.6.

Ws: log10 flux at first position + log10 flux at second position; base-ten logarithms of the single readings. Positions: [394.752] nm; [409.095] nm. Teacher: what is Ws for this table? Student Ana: 1.40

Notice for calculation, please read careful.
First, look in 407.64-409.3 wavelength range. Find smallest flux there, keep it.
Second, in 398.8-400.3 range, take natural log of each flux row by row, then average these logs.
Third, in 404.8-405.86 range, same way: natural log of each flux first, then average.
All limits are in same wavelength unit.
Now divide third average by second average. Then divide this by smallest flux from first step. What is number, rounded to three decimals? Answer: 0.210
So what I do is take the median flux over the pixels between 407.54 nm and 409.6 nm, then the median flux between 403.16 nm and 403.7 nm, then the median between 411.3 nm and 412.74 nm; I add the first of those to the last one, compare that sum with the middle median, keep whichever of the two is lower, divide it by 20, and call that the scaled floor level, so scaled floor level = 0.28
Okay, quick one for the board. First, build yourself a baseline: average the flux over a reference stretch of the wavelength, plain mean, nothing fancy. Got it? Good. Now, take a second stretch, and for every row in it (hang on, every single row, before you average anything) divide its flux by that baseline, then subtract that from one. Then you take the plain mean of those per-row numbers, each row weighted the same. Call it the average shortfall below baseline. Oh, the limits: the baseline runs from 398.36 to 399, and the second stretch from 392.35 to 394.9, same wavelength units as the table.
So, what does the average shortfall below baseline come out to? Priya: 0.13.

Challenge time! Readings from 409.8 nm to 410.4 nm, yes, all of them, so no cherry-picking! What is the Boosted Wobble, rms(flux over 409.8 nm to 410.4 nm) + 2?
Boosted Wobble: 6.04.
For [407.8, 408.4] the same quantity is 7.48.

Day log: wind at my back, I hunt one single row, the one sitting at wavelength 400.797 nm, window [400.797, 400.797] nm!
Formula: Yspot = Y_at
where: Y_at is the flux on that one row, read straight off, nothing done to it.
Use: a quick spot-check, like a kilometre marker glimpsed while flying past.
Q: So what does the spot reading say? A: 5.1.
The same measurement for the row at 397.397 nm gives 3.45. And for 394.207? 5.11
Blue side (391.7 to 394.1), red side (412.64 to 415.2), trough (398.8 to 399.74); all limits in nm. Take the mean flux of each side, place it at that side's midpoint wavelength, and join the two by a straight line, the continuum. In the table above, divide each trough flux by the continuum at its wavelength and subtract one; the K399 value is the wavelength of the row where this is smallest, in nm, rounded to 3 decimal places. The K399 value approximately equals 399.047 nm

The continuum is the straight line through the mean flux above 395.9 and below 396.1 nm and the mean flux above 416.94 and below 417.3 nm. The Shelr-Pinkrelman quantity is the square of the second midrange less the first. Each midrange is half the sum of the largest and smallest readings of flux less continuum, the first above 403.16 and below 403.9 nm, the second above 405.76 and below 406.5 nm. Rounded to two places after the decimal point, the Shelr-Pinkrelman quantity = 0.01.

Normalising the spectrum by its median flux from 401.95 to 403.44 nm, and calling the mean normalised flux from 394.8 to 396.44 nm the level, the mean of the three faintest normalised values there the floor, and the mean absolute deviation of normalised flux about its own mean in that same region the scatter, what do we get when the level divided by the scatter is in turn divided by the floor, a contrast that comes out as 20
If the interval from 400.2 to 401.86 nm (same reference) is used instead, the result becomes 24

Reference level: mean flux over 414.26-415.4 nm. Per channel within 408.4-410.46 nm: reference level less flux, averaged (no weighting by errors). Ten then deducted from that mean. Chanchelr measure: -9.1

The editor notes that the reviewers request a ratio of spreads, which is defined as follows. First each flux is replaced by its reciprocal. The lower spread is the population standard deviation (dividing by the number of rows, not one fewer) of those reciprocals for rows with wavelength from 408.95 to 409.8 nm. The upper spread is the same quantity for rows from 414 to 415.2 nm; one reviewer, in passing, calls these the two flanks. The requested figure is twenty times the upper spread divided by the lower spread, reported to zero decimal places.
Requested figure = 13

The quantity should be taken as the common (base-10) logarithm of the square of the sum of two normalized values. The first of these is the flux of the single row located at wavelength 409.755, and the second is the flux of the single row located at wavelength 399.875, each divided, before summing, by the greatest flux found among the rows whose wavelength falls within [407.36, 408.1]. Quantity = 0.47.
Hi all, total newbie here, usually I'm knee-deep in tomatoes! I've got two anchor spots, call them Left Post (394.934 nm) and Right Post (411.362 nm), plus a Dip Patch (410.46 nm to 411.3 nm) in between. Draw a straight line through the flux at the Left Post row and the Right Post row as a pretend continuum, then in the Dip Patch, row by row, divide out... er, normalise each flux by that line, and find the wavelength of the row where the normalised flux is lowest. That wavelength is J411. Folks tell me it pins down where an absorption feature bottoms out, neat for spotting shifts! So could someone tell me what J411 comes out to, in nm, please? 410.511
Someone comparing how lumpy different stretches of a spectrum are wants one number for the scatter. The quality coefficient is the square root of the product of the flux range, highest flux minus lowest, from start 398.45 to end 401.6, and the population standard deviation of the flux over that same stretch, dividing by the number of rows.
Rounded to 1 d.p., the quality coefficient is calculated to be 0.6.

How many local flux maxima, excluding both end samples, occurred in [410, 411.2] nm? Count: 2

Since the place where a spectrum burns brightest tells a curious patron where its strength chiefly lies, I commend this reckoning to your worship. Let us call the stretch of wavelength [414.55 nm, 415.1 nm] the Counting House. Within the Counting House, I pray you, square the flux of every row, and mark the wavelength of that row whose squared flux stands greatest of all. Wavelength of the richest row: 415.073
